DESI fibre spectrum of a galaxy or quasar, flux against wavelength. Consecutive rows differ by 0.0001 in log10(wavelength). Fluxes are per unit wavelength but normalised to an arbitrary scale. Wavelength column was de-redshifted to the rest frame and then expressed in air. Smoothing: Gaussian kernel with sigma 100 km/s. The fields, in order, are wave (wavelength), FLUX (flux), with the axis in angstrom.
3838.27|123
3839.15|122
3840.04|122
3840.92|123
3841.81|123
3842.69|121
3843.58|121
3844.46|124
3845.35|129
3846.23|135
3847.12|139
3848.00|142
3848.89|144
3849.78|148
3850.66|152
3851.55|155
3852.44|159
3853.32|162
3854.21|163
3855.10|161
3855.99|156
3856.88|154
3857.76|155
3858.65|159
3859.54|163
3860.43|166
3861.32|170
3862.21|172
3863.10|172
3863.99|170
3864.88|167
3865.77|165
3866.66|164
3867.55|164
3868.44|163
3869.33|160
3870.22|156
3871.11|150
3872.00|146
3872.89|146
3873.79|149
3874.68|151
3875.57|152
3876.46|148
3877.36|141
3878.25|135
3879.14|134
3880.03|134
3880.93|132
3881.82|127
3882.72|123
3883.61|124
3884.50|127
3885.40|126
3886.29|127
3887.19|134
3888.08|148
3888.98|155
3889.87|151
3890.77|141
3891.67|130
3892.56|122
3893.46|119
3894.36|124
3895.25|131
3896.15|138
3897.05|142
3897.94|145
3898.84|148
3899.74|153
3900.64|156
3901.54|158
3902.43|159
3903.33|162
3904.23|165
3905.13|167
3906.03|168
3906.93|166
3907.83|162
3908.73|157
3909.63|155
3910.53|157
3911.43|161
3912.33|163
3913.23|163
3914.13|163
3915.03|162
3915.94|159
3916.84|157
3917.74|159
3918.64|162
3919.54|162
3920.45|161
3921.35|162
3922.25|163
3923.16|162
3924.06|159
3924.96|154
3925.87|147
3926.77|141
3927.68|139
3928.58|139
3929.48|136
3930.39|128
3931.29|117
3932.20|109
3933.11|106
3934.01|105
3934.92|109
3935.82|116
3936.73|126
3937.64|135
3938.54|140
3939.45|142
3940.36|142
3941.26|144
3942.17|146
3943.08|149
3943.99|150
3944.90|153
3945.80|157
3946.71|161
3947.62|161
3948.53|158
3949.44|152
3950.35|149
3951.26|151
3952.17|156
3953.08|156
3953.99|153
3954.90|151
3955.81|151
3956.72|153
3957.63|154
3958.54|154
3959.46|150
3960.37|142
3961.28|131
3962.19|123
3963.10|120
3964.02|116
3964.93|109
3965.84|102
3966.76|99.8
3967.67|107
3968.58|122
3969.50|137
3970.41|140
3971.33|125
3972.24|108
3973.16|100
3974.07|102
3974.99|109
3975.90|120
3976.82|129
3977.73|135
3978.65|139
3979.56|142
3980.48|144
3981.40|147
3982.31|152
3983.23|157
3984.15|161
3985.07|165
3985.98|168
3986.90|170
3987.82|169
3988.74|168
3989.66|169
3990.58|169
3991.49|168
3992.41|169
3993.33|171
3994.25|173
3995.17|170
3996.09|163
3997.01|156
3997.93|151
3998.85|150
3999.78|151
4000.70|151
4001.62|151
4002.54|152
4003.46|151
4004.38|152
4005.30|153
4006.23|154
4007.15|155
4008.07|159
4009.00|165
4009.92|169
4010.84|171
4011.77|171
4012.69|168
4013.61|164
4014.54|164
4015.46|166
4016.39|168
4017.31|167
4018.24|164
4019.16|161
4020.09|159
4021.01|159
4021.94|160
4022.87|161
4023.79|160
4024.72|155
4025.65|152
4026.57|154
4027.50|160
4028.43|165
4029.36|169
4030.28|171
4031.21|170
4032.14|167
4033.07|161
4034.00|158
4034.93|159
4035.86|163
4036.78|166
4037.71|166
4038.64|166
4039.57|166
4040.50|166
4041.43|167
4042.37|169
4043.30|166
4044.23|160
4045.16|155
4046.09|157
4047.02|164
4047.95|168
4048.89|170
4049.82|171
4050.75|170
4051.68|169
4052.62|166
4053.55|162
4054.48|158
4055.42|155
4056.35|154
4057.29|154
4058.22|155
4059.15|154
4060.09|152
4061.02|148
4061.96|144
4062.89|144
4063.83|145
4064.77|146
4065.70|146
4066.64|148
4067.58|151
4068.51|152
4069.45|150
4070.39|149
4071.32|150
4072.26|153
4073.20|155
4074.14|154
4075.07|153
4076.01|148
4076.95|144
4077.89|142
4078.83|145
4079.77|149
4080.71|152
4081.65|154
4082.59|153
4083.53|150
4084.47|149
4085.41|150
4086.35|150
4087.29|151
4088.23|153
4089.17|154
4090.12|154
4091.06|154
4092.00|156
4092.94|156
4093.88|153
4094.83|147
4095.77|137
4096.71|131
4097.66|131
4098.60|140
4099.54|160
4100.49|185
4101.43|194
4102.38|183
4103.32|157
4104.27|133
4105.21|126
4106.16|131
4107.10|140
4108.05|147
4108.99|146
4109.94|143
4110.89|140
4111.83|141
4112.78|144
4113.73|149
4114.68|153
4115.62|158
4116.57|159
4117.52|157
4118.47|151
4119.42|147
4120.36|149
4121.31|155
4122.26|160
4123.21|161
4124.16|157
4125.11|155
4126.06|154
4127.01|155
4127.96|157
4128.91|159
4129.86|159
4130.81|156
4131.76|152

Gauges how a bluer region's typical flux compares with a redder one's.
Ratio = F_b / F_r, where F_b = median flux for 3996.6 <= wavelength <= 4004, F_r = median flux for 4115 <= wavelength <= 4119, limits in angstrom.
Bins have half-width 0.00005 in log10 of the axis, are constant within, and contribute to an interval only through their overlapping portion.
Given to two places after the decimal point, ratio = 0.96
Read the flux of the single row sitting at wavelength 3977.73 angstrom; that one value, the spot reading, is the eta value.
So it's 135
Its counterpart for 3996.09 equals 163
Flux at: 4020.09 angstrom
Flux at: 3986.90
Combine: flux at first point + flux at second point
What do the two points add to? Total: 329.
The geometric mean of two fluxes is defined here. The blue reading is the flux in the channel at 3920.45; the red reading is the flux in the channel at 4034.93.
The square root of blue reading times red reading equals 160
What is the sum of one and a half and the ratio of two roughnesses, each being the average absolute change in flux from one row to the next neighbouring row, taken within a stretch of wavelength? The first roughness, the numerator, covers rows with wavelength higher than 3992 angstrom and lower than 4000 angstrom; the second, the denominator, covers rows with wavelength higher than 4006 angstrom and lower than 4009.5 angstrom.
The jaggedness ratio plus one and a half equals 2.5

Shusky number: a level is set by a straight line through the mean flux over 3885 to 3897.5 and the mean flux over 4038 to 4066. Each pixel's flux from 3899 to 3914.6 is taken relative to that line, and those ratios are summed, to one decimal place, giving 19.9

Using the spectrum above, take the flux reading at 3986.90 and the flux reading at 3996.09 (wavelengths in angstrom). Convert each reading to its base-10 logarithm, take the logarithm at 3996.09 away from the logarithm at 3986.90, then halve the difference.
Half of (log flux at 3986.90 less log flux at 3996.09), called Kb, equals 0.0091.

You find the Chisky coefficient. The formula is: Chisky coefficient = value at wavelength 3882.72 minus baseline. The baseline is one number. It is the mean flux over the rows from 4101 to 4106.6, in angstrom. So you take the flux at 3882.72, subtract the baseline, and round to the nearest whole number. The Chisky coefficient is -31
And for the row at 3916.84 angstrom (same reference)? 3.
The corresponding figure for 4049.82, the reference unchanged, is 17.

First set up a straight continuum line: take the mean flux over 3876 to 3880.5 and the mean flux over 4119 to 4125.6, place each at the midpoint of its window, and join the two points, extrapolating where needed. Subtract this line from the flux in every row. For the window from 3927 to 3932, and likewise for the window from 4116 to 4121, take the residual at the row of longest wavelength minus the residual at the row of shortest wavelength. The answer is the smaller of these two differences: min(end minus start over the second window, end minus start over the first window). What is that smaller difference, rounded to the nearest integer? -22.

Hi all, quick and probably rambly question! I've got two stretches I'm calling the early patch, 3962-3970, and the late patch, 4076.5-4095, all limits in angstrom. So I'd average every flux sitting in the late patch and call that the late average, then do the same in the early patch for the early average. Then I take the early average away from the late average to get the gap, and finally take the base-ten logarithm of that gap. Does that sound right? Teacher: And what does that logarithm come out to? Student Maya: 1.55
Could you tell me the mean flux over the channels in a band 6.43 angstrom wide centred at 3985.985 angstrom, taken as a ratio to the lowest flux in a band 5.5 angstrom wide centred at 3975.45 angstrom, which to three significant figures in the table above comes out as 1.65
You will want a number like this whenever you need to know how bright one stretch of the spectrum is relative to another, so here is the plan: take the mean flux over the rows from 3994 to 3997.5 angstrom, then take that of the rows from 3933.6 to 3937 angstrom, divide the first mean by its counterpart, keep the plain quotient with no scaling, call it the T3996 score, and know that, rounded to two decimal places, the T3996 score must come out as 1.45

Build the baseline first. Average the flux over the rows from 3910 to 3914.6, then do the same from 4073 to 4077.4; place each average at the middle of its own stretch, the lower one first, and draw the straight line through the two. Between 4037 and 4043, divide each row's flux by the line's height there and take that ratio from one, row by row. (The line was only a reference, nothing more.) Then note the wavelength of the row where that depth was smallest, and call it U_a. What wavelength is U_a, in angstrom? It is 4042.37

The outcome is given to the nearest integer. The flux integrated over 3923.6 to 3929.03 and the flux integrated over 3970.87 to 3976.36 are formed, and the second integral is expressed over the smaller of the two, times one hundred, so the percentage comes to 100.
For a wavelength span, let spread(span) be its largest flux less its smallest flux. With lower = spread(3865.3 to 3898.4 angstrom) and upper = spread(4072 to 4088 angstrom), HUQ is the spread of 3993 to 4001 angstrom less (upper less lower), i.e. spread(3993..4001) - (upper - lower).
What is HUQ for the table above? 56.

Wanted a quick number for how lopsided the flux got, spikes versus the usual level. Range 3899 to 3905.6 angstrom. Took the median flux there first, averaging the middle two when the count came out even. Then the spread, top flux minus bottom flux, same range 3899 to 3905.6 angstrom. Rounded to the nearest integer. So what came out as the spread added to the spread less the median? -131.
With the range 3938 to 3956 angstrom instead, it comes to -109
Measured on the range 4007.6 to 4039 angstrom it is -126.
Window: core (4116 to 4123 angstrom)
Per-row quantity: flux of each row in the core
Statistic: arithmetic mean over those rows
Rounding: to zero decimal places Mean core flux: 154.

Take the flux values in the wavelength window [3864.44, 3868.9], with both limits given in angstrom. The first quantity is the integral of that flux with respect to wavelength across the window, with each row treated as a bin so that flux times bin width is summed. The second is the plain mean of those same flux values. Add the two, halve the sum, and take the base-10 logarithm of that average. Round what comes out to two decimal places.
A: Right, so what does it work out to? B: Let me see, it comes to 2.65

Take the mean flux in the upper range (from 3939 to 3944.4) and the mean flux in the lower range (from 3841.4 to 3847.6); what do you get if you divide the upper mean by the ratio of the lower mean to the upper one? 166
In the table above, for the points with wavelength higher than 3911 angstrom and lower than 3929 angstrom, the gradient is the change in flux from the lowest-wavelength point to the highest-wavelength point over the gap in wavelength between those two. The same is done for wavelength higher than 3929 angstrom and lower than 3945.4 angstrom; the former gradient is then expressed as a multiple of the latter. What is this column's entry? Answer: -1.2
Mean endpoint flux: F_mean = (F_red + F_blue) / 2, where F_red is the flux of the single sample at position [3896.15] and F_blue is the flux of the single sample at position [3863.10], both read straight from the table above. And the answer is 155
